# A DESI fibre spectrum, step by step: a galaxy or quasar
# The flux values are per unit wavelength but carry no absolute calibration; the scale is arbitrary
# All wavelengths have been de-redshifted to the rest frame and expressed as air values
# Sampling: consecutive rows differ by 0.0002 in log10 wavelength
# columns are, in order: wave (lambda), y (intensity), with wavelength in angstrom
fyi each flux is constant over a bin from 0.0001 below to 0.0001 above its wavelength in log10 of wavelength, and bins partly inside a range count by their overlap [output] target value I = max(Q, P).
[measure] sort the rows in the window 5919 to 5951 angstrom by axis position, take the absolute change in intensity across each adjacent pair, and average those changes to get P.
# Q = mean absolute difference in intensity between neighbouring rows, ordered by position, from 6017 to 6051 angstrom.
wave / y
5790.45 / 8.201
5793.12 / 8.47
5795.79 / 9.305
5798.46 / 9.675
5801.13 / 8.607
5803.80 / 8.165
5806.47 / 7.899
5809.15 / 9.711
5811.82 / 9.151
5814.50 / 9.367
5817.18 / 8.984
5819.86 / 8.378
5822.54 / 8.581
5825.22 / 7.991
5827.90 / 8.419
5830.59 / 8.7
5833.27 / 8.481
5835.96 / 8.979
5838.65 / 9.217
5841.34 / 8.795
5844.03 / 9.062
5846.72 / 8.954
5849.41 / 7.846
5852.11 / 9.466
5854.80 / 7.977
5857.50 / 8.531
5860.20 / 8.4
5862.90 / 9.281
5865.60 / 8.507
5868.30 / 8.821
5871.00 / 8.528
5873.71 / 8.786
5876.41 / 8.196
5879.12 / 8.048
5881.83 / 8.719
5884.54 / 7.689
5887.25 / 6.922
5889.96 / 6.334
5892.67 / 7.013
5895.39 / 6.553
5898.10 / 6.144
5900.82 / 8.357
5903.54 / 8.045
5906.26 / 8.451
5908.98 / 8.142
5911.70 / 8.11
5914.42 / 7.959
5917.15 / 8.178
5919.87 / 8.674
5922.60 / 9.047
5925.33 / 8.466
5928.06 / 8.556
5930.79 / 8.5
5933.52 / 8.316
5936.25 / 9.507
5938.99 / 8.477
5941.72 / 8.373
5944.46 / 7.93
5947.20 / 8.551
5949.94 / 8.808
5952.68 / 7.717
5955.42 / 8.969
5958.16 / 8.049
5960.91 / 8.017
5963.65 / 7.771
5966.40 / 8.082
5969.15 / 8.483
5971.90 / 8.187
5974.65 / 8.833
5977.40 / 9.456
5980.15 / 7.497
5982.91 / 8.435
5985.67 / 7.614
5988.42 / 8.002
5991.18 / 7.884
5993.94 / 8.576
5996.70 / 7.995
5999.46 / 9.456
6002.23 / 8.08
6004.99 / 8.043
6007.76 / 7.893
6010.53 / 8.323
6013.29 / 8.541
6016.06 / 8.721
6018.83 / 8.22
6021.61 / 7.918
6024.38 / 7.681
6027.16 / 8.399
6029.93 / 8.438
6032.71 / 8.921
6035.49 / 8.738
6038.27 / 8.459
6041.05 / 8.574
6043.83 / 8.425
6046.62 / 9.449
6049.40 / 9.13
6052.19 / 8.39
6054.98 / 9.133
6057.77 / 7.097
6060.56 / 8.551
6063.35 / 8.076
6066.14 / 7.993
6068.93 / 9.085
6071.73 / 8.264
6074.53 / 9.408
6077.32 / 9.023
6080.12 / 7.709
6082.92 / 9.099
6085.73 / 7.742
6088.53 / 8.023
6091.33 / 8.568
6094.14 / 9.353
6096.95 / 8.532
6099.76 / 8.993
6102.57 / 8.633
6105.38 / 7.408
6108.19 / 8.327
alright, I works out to 0.45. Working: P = 0.45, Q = 0.35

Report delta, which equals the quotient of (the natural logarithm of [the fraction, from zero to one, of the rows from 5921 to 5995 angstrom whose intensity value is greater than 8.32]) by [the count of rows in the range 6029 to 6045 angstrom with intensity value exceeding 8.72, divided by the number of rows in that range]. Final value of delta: -1.76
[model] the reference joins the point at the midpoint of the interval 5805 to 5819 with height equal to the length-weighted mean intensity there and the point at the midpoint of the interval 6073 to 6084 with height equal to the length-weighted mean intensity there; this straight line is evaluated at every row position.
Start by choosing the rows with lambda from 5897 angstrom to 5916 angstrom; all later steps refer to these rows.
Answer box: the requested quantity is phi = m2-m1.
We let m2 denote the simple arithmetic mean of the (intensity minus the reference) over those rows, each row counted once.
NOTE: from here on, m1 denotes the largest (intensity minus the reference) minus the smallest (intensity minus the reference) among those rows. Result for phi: -3.3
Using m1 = 2.31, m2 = -1.0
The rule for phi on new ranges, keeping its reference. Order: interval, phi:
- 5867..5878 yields -1.0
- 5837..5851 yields -1.6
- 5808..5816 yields -0.1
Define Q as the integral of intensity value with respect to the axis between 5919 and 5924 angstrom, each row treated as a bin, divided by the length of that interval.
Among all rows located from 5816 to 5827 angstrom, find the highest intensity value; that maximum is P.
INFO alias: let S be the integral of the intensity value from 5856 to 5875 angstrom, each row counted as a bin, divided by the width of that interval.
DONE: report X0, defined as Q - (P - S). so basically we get 8.6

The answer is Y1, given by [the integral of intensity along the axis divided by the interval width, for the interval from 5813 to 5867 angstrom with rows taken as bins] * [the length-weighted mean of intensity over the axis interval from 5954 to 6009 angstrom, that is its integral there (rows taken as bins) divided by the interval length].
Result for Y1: 71.9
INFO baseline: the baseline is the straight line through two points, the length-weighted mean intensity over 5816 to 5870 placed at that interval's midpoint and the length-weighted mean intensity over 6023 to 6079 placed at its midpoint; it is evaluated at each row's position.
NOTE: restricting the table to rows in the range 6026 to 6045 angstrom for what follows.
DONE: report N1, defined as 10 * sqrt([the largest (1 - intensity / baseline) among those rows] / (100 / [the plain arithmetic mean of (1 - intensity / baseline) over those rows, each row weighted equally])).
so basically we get 0.002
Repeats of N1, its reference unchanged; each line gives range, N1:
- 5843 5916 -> 0.135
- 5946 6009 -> 0.069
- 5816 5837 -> 0.032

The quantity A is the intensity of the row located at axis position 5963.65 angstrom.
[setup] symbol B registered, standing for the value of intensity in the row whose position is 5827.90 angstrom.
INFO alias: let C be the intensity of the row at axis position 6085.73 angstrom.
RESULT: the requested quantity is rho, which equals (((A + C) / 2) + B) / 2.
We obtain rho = 8.09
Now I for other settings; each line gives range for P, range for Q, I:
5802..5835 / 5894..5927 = 0.51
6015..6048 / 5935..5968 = 0.57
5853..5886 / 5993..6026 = 0.51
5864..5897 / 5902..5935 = 0.53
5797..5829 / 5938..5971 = 0.60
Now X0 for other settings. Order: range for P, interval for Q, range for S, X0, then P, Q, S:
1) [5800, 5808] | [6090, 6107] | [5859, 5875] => 8.7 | 8.607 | 8.57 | 8.72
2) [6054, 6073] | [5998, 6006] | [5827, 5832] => 8.0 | 9.133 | 8.54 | 8.57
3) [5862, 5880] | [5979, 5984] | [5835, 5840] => 7.8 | 9.281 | 7.95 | 9.10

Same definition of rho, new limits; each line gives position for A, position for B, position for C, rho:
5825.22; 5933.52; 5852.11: 8.52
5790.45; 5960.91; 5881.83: 8.24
